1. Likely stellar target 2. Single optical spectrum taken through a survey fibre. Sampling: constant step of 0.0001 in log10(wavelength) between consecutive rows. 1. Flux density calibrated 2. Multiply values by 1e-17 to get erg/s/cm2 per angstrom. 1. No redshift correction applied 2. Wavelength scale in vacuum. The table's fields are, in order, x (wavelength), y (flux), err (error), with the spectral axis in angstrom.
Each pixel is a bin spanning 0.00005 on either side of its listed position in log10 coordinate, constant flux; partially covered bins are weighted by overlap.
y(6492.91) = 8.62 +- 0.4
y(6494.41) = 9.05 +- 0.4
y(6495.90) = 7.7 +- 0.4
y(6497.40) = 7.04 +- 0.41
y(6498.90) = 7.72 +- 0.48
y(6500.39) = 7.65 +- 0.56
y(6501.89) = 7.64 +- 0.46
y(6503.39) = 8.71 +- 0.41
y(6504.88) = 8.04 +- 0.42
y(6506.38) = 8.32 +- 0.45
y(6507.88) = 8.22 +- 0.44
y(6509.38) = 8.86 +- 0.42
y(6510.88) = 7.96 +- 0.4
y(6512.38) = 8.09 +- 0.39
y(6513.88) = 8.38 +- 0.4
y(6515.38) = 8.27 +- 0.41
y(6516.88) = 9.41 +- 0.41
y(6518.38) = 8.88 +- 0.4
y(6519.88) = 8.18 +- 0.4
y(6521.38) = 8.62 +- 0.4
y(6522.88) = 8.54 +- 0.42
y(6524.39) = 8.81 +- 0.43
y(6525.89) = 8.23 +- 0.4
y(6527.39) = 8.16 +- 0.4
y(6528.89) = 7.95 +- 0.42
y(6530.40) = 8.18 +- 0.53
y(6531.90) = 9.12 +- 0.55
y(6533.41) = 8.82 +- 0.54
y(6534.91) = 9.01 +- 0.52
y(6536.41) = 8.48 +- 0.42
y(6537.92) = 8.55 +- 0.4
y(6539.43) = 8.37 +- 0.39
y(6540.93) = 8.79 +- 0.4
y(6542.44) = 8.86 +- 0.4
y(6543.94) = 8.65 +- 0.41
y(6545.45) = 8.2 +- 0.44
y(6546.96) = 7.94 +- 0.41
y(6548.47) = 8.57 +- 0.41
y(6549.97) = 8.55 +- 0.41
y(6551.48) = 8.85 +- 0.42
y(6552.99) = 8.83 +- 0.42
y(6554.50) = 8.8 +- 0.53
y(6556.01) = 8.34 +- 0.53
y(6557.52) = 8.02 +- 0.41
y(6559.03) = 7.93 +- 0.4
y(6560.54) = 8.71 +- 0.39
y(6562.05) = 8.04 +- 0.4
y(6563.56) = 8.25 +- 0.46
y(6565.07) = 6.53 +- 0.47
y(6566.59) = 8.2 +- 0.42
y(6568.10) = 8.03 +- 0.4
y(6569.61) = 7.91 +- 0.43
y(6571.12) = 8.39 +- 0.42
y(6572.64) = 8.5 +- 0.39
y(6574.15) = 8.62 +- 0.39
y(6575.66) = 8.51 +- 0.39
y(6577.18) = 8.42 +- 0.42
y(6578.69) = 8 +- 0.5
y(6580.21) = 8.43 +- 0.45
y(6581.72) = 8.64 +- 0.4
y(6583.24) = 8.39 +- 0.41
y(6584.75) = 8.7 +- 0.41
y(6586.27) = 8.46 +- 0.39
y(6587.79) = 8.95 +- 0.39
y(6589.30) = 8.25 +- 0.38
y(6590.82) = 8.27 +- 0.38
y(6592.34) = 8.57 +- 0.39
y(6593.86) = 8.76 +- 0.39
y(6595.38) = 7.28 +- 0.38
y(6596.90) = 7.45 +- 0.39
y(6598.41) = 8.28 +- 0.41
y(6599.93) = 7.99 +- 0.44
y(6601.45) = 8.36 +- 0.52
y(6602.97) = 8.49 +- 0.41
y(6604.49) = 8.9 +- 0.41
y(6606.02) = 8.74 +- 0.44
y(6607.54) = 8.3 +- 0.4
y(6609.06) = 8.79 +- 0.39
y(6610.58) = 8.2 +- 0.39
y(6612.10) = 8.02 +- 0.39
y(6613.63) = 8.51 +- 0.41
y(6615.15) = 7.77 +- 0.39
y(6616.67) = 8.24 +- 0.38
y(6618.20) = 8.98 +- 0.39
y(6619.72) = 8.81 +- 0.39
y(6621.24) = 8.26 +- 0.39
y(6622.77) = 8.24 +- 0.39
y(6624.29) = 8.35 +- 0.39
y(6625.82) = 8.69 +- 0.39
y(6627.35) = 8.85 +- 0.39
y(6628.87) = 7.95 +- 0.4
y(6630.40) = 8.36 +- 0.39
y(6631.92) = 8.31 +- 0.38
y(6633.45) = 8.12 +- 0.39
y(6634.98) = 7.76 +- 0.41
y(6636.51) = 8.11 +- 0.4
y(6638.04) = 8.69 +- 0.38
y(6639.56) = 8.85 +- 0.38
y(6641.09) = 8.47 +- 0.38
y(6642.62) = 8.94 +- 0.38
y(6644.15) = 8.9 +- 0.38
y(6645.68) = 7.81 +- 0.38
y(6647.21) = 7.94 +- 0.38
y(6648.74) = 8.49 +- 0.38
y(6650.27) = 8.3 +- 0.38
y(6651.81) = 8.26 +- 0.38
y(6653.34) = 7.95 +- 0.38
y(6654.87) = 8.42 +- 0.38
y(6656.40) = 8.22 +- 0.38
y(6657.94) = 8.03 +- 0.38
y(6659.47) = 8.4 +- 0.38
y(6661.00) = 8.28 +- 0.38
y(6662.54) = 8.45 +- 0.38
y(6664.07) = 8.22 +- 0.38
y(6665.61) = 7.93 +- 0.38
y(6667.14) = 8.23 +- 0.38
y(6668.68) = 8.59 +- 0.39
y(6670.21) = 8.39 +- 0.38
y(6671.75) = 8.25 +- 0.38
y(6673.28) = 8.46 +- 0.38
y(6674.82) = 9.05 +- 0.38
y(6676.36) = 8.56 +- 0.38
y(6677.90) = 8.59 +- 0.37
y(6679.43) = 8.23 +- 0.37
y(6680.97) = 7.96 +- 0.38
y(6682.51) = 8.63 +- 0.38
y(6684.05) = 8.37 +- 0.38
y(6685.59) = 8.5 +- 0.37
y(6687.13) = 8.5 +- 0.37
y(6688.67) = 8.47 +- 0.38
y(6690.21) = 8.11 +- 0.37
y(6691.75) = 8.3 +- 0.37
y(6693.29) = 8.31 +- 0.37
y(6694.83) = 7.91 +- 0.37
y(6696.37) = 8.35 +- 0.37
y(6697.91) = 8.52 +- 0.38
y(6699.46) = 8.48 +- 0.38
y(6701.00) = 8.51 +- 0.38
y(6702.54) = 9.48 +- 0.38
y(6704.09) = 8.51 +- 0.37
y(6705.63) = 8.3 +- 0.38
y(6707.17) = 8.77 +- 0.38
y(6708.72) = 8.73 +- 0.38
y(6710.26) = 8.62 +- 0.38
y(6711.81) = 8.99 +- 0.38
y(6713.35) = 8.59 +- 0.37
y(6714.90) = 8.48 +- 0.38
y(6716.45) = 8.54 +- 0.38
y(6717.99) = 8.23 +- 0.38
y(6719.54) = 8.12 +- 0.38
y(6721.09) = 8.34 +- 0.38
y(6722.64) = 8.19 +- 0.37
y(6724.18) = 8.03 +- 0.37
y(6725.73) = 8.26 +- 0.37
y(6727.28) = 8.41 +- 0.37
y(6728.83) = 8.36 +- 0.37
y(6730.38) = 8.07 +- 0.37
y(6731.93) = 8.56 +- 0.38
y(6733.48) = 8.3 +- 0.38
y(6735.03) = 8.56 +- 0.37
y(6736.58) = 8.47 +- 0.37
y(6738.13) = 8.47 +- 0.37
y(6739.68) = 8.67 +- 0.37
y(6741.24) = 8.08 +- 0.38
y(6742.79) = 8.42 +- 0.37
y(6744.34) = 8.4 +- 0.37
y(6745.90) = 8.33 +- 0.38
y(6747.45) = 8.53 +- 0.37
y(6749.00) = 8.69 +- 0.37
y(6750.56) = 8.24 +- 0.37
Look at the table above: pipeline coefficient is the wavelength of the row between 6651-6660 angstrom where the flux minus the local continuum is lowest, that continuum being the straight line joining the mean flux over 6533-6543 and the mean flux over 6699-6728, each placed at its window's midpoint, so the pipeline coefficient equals 6653.34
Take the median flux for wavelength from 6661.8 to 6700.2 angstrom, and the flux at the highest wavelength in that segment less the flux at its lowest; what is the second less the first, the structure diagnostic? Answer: -8.4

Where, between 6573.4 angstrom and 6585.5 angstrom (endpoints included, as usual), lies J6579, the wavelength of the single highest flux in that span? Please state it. 6584.75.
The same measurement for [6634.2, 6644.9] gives 6642.62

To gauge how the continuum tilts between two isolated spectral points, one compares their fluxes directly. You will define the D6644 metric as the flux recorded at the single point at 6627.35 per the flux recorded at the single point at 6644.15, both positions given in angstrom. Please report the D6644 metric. 0.99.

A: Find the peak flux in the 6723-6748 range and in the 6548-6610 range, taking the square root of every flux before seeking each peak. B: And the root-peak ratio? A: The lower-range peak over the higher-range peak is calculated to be 1.02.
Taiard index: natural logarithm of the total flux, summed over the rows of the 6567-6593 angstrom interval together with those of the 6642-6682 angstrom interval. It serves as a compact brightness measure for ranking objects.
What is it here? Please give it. 5.89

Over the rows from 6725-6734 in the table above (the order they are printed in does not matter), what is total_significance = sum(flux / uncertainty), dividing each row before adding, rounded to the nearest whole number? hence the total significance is 134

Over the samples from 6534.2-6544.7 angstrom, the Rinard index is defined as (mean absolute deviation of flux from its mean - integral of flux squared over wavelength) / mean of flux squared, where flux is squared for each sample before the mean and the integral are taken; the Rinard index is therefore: -10.5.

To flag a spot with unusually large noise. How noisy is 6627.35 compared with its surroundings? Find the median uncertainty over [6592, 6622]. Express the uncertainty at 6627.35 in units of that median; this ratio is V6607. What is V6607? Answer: 1.00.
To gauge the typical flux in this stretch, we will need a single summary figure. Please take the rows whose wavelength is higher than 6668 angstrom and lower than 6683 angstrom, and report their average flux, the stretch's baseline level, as 8.47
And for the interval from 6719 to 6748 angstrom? 8.35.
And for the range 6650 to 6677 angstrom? 8.33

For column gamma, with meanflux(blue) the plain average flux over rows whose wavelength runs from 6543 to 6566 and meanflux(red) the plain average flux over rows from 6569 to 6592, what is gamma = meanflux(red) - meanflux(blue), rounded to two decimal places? 0.15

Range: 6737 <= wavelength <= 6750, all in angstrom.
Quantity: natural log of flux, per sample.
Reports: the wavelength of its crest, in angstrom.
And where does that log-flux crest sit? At 6749.00 angstrom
